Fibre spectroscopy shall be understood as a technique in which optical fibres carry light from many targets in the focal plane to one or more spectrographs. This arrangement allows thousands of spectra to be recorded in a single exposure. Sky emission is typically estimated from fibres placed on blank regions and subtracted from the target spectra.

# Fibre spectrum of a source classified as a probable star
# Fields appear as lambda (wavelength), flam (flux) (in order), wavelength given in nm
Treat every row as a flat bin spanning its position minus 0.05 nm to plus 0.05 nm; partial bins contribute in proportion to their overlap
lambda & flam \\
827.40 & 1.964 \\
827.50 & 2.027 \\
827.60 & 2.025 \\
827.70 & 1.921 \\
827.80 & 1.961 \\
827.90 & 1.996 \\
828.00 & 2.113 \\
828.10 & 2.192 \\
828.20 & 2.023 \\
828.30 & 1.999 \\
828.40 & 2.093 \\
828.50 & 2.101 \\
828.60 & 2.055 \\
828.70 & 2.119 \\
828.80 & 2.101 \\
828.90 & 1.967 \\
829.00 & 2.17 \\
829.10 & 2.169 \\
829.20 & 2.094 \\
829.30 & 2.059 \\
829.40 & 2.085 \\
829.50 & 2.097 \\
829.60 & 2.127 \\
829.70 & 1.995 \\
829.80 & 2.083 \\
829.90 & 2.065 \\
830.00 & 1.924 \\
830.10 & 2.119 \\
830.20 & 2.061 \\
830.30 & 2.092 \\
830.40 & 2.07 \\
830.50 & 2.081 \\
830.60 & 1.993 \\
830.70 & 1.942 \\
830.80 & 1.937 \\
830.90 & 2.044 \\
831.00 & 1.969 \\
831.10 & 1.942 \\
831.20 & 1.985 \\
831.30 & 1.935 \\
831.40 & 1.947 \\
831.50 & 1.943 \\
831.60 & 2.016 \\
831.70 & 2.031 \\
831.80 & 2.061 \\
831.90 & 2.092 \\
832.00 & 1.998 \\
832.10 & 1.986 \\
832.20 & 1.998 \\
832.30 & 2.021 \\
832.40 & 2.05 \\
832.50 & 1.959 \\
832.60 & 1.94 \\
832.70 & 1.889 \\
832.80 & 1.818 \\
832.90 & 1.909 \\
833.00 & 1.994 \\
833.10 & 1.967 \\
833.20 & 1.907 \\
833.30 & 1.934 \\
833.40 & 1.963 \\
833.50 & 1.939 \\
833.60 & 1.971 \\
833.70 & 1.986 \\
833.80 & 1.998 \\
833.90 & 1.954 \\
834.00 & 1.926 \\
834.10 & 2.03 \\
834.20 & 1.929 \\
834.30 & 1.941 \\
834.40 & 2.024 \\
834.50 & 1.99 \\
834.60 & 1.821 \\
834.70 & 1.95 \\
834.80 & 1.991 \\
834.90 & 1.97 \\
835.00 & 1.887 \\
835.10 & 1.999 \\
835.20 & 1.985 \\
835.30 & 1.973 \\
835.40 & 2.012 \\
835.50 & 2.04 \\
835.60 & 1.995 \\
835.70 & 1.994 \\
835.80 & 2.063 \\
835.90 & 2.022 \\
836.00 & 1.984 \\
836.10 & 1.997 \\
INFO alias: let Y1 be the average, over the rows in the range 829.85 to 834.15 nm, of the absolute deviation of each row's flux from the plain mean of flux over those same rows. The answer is 0.051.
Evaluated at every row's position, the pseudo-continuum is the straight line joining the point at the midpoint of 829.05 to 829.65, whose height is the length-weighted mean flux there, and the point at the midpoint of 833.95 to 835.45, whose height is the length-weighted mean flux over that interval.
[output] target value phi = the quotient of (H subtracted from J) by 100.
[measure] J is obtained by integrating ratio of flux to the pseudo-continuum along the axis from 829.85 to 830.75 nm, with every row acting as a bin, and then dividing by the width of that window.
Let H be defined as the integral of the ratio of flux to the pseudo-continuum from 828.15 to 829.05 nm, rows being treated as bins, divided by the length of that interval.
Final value 0.0001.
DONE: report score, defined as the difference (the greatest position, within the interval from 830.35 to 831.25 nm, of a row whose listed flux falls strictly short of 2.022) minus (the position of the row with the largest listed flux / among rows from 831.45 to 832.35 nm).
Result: -0.70 nm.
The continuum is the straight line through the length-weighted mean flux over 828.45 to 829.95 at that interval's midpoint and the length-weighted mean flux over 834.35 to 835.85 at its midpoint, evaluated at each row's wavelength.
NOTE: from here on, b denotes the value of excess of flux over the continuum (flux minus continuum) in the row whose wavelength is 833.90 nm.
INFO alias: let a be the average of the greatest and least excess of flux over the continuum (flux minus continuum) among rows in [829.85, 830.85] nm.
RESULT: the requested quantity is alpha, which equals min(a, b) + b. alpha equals -0.10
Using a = -0.049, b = -0.05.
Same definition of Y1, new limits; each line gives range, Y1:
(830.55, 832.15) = 0.039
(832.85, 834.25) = 0.029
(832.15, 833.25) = 0.052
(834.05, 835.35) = 0.042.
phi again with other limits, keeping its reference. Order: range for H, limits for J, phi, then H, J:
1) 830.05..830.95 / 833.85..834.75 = 0.0001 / 0.98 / 0.989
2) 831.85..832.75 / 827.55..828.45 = -0.0003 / 0.98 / 0.951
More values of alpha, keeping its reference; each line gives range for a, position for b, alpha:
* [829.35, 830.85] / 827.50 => -0.18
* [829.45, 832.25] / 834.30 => -0.11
